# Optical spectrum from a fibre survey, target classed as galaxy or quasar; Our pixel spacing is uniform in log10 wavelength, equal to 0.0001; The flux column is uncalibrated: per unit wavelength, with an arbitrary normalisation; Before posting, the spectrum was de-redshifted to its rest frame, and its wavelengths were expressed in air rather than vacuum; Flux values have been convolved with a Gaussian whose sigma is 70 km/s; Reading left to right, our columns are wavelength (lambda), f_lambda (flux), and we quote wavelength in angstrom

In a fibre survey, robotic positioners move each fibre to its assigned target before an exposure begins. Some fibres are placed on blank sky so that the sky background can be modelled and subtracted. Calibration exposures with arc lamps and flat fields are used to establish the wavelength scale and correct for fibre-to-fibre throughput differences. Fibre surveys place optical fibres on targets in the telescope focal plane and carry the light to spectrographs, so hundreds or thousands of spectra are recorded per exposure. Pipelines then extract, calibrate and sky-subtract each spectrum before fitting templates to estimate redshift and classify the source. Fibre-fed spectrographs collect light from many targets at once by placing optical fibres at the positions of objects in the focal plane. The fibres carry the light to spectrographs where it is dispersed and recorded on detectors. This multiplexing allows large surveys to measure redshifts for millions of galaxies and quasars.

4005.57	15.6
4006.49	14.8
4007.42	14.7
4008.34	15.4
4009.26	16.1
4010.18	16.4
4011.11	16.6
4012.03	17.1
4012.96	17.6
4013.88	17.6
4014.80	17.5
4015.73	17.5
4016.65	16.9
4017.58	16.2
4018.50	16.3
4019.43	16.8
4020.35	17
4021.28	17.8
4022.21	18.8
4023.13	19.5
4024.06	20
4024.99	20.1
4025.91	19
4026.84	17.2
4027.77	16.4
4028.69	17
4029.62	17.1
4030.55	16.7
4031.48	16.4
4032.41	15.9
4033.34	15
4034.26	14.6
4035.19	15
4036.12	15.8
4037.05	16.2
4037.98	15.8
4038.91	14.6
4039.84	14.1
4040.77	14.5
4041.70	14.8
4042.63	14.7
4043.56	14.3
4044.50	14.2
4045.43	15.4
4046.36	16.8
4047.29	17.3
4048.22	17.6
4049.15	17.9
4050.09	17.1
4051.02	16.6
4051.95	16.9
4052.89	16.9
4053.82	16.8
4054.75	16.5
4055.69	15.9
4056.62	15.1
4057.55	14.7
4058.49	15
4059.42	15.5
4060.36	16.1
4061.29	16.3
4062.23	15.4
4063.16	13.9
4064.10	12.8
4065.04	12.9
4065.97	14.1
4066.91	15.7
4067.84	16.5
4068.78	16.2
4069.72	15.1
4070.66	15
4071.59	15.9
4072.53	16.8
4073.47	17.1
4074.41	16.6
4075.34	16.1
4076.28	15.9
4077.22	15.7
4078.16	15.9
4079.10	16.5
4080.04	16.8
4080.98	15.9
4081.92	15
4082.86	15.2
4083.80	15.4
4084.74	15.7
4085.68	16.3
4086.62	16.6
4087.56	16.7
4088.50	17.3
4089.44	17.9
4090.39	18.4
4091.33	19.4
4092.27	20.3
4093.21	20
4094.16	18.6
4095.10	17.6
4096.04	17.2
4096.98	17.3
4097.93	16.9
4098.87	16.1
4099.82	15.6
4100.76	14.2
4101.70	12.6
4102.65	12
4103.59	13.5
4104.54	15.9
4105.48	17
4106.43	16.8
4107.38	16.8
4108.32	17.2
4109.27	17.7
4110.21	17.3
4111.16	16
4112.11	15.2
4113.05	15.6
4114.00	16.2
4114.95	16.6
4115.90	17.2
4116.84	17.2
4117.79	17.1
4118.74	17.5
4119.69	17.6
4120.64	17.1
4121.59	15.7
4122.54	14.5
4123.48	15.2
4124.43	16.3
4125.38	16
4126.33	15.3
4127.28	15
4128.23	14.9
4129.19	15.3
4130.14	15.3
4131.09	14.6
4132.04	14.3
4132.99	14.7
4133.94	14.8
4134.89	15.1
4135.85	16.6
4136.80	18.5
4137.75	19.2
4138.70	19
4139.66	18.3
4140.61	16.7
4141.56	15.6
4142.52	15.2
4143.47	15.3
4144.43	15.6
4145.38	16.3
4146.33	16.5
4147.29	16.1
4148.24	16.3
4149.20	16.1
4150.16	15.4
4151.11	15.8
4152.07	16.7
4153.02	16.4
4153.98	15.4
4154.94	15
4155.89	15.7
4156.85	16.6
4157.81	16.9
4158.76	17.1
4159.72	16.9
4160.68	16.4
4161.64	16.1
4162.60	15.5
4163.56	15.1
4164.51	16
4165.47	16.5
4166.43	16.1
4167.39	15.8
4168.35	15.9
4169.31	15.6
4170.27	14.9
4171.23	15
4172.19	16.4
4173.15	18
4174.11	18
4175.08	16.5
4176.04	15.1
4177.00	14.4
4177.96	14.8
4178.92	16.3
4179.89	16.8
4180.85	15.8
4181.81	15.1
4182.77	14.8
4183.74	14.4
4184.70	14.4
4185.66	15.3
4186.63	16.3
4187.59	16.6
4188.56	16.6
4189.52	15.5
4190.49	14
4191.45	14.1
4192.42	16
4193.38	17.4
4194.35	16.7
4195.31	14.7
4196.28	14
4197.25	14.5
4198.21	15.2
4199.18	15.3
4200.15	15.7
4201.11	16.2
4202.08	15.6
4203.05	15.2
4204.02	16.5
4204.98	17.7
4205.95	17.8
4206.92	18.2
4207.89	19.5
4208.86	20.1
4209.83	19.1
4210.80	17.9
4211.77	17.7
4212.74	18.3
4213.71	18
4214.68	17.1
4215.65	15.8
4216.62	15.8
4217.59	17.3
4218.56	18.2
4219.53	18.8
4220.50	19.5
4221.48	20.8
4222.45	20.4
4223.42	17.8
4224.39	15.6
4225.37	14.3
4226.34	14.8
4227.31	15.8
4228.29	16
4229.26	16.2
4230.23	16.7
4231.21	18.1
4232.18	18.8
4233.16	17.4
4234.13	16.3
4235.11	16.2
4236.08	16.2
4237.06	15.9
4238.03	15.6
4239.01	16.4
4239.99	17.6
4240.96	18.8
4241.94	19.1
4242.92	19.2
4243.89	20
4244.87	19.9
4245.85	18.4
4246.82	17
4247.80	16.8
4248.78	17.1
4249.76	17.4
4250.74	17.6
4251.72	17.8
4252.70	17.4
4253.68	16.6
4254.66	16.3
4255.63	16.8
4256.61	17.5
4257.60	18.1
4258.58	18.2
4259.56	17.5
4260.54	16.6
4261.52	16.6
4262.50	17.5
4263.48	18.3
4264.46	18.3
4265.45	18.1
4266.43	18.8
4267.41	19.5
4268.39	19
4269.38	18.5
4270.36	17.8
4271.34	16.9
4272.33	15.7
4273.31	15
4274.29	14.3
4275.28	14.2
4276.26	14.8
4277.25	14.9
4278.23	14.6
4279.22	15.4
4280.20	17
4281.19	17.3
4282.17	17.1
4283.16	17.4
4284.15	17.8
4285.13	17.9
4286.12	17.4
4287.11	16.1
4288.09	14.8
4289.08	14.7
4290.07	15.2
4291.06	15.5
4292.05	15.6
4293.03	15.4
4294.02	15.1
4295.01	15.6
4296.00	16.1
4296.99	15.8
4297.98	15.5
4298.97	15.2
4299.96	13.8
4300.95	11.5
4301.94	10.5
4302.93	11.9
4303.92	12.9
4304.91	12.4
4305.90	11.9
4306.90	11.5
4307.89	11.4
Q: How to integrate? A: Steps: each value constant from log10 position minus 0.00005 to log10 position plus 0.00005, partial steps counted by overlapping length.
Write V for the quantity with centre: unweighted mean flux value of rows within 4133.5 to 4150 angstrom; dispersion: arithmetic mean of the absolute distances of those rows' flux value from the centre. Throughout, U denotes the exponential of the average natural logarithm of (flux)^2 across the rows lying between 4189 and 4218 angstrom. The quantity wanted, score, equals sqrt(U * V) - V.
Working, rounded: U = 272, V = 1.1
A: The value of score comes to 15.9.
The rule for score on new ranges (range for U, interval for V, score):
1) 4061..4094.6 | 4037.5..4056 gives 15.9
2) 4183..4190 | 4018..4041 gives 16.6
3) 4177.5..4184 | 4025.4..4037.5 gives 13.3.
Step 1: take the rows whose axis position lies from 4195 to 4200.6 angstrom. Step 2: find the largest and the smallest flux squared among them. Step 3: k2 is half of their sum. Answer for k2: 221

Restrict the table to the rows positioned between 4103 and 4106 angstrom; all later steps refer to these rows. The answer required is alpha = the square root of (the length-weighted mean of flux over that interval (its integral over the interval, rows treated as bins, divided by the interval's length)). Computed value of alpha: 3.92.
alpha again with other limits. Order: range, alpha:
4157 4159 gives 4.12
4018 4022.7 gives 4.17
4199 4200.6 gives 3.94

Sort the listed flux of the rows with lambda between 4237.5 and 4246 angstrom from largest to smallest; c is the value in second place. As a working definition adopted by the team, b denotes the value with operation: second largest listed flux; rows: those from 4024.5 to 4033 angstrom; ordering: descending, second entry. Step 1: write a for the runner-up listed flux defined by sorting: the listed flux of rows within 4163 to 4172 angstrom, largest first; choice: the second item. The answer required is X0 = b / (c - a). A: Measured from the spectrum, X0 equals 5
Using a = 16.1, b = 19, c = 19.9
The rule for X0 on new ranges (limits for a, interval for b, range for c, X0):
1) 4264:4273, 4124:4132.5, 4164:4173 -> -6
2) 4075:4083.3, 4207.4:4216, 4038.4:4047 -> -18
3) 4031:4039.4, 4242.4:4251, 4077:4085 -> 66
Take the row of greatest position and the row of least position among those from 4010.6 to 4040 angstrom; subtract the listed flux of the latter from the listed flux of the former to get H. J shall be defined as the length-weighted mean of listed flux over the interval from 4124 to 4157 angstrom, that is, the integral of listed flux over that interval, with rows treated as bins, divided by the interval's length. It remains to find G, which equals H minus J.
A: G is -18.5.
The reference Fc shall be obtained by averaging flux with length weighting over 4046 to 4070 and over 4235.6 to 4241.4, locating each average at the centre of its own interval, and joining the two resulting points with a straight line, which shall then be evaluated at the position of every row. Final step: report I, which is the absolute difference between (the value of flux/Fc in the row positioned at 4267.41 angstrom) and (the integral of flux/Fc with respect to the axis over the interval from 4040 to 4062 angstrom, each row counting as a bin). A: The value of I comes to 21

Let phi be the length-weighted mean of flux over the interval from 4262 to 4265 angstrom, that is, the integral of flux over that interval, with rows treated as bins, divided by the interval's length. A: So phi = 18.0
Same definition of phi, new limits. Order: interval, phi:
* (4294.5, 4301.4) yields 14.8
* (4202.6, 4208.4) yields 17.5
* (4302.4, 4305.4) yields 12.4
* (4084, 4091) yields 17.0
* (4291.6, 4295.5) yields 15.4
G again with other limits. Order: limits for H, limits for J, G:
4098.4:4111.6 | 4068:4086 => -16.1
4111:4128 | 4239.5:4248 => -19.6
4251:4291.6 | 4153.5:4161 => -18.5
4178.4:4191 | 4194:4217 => -19.1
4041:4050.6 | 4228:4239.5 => -14.4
